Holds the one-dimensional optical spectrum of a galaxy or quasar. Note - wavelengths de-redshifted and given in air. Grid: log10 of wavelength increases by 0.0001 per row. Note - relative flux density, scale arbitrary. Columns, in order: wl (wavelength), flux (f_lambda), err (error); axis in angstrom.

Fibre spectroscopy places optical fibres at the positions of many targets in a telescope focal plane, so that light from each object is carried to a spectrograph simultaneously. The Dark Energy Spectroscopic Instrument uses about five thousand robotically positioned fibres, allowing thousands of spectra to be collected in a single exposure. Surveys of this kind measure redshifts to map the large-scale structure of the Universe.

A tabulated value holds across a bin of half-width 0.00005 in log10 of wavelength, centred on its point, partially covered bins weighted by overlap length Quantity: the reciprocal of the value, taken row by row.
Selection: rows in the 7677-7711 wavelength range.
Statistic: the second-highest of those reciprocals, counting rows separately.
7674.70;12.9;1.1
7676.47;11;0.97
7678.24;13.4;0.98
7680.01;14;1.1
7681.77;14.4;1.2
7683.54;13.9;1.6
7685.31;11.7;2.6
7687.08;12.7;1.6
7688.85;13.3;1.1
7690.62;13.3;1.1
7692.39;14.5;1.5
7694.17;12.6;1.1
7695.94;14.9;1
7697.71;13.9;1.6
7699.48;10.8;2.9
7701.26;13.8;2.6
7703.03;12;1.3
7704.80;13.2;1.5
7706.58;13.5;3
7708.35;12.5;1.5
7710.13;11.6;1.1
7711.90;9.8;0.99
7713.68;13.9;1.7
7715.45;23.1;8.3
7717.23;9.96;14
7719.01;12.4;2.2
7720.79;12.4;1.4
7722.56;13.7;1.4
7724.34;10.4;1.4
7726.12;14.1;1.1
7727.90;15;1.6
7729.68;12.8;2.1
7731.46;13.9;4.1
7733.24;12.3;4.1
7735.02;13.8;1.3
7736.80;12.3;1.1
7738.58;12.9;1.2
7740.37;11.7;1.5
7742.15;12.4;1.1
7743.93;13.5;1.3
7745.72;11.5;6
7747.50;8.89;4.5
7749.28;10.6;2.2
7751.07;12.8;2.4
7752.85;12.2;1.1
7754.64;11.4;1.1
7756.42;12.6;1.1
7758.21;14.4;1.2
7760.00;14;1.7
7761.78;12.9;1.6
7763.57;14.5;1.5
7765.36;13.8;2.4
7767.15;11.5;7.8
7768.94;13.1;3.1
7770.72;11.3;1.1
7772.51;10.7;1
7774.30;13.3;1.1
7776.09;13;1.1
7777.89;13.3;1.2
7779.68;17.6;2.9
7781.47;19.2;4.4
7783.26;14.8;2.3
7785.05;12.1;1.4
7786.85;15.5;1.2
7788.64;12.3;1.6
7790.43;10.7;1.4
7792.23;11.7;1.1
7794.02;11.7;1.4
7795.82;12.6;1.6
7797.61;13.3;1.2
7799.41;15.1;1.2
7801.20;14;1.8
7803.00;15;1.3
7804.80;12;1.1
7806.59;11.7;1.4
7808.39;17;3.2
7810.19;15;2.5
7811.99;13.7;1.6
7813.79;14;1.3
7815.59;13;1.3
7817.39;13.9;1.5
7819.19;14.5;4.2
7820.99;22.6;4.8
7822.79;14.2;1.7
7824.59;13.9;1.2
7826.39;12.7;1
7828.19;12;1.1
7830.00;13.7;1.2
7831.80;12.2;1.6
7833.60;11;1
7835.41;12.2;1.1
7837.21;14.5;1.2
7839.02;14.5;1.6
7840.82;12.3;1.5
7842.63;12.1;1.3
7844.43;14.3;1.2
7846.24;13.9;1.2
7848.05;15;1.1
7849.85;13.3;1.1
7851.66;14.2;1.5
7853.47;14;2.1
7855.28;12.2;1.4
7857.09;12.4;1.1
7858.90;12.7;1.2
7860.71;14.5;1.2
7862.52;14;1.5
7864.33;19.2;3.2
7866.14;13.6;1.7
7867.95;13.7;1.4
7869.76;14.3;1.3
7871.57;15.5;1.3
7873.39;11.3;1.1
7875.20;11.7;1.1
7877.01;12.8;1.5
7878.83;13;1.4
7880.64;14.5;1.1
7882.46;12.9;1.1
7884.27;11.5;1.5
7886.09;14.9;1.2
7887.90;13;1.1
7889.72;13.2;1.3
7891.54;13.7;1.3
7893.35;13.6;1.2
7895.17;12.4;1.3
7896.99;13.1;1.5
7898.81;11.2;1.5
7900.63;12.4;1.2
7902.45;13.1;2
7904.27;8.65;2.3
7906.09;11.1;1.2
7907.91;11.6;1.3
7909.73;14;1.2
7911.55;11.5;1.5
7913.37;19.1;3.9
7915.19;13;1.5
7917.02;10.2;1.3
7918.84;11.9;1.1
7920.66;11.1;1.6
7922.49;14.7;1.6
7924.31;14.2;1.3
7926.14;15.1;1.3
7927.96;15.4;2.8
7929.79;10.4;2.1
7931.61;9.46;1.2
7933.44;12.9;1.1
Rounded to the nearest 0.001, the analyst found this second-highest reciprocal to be 0.086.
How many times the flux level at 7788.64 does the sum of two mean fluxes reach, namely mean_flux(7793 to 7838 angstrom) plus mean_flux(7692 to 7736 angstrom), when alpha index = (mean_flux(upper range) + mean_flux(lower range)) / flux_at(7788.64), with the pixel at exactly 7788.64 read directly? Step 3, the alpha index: 2.20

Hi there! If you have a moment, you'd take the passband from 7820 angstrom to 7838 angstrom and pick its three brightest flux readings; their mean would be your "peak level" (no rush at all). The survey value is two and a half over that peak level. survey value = 0.146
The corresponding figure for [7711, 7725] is 0.148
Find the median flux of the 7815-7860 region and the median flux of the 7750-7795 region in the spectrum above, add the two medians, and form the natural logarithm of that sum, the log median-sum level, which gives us 3.28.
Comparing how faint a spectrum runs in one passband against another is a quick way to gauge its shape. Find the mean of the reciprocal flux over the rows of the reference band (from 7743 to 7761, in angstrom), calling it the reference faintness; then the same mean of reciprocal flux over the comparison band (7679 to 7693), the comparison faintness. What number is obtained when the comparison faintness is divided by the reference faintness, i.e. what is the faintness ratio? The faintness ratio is 0.89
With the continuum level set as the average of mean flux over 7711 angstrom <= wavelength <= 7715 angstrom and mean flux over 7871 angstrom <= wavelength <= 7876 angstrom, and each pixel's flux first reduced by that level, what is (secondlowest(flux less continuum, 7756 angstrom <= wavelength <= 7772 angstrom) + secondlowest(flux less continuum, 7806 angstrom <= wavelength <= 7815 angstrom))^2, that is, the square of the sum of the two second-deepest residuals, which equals 0.3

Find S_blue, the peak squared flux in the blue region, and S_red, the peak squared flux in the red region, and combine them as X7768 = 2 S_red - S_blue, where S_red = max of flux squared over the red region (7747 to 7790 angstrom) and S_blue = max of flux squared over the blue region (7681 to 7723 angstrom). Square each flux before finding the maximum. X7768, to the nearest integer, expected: 204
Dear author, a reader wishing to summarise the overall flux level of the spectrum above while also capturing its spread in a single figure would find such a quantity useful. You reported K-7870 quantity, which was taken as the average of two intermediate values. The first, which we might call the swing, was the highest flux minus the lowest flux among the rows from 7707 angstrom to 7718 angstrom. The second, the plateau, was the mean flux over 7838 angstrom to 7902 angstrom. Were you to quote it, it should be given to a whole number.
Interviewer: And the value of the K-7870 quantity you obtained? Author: 13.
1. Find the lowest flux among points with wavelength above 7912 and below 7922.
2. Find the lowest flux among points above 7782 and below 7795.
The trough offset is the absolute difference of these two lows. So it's 0.5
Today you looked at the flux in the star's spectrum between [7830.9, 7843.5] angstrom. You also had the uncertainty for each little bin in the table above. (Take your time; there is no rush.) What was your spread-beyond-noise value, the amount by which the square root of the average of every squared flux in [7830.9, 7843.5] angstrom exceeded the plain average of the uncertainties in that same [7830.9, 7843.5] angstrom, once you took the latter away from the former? 11.4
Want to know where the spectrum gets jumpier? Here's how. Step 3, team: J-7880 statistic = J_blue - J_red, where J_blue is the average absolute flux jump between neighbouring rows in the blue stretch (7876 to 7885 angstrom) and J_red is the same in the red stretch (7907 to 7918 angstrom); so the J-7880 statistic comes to -3.1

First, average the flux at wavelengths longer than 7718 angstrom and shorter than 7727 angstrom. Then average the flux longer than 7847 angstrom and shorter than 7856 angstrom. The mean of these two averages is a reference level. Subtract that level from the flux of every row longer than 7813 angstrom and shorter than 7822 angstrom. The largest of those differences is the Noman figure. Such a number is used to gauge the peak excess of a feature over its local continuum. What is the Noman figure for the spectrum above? 9.4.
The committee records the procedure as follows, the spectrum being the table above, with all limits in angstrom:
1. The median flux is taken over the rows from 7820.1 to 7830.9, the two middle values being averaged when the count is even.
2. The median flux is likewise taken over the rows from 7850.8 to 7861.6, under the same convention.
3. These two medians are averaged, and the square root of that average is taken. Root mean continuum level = 3.68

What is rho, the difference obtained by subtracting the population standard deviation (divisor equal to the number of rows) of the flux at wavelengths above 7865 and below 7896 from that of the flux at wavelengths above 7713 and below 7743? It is 1.6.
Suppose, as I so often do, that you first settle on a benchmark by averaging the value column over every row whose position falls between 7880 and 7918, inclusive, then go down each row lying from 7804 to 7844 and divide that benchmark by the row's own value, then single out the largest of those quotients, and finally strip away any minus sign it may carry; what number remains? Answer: 1.16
